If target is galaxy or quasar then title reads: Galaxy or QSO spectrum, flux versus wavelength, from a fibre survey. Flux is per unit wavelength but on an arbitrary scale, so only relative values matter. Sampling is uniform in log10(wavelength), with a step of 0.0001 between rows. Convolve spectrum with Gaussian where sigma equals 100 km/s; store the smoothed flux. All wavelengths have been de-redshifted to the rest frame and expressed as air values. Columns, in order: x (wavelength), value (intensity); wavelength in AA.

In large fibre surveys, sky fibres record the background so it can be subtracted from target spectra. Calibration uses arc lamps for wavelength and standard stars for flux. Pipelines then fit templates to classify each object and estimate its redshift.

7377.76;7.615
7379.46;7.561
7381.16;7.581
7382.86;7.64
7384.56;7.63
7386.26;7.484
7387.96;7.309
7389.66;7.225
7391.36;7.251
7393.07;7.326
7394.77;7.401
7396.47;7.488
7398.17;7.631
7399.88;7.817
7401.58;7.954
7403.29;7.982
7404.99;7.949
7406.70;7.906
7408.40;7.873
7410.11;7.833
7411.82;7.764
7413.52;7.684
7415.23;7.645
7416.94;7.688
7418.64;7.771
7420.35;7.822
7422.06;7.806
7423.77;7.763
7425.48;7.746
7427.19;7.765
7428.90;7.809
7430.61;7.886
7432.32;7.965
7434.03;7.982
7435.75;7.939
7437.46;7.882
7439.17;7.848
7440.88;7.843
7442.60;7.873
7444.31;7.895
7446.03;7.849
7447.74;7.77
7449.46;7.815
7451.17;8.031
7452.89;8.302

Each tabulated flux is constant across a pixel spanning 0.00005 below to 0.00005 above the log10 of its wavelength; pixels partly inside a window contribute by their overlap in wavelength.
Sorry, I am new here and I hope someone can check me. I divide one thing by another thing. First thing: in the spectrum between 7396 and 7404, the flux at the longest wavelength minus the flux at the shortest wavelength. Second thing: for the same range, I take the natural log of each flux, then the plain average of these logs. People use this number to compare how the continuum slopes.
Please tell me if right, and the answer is 0.241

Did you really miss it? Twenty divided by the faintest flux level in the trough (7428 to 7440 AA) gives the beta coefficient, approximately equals 2.56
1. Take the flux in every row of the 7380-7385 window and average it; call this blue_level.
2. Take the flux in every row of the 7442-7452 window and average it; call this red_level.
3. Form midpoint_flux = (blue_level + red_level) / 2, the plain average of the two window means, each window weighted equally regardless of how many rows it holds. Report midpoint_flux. 7.74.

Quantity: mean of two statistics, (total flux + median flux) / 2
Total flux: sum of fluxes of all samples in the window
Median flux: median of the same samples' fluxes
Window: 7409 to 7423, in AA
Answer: 35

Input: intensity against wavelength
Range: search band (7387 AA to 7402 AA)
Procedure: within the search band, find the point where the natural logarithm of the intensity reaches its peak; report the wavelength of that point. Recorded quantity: 7401.58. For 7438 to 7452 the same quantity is 7451.17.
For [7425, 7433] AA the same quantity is 7432.32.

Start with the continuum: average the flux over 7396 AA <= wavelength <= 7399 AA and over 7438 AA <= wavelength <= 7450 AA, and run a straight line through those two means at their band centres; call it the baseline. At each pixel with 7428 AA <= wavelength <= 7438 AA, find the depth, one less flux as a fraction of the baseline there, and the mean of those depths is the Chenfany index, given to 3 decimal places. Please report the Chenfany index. -0.017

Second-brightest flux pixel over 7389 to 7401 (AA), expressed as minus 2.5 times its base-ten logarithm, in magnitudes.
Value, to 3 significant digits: -2.21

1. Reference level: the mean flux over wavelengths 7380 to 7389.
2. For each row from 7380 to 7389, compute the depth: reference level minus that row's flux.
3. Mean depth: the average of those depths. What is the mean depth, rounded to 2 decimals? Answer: 0.00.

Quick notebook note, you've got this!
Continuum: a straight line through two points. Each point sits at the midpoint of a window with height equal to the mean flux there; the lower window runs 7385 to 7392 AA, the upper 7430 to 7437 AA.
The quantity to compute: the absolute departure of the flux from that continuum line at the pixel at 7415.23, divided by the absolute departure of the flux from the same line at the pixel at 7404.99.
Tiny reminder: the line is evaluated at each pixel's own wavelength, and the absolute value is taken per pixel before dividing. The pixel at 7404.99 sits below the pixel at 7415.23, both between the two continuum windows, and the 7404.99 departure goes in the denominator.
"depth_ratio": 0.1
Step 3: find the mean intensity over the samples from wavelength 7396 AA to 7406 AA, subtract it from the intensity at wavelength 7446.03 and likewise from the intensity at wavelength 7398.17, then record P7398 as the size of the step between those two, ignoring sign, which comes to 0.22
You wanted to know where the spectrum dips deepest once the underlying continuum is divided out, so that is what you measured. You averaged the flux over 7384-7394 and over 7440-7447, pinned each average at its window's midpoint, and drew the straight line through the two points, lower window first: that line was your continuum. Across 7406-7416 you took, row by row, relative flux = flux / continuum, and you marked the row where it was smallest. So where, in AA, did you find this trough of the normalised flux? 7415.23 AA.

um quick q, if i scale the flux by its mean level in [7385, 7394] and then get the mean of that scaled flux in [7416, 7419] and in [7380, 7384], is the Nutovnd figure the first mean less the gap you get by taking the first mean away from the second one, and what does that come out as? 1.07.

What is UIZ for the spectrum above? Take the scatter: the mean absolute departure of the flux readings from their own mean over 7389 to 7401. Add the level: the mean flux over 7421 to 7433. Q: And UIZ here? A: 7.99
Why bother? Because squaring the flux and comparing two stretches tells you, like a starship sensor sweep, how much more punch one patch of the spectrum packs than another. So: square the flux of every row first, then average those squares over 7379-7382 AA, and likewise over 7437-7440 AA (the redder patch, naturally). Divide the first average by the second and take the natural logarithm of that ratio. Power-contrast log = -0.076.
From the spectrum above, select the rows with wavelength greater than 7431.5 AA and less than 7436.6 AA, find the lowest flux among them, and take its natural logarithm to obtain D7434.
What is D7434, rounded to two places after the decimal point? 2.07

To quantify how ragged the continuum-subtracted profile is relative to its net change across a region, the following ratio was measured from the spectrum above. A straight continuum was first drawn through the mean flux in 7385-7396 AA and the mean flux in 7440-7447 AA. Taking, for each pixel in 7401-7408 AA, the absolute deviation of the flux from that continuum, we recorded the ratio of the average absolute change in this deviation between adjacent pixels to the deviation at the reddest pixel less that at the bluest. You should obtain -0.4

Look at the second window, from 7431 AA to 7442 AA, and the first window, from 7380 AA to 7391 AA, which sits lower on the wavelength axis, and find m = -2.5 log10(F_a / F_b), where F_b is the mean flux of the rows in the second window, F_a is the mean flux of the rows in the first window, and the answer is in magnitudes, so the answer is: 0.061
